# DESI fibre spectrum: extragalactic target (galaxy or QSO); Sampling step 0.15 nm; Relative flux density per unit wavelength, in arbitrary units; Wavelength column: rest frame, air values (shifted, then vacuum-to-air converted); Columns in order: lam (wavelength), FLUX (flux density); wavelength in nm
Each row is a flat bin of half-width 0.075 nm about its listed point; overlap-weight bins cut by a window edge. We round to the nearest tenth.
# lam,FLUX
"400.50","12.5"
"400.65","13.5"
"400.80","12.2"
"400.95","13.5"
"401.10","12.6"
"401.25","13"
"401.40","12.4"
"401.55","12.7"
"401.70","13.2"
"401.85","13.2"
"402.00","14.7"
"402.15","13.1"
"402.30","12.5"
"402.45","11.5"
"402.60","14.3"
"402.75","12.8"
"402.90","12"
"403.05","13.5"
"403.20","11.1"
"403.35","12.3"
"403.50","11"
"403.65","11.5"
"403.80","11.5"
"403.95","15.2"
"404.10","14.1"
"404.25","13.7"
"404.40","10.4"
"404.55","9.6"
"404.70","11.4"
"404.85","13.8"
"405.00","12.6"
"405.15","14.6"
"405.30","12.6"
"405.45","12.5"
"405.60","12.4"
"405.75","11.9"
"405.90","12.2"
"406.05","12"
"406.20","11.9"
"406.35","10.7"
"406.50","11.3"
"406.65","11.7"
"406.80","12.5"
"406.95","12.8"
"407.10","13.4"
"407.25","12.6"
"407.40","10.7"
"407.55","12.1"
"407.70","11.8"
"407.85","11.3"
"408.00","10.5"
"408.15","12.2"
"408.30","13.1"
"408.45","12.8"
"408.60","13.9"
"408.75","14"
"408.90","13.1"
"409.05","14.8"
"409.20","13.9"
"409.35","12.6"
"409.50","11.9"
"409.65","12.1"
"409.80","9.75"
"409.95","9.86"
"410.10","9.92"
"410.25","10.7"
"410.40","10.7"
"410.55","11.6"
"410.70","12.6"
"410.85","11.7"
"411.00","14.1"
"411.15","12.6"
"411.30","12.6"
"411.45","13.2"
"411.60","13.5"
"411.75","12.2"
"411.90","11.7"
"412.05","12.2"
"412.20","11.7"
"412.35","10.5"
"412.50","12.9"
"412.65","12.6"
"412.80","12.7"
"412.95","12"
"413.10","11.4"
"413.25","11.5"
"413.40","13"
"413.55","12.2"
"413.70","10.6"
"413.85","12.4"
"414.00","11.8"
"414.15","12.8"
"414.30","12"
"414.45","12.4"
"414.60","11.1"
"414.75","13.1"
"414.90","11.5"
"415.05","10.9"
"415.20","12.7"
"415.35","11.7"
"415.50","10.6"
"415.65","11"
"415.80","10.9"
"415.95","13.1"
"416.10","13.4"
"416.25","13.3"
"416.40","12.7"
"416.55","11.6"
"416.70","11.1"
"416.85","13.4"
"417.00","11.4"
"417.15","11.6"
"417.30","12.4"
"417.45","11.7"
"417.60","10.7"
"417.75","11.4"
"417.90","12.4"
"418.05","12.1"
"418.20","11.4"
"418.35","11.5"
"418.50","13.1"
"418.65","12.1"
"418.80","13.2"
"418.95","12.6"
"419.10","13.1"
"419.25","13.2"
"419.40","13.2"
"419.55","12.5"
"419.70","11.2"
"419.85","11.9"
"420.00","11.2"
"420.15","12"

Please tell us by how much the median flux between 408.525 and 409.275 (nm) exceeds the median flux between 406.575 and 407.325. 1.3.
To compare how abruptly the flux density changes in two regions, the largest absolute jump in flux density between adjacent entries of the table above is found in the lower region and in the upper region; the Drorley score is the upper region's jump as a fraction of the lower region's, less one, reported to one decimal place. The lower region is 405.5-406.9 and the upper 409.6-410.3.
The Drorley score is 1.0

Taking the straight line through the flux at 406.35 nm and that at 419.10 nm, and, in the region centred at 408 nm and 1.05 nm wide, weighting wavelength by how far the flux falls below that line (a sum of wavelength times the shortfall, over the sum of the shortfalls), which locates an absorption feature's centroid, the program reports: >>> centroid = 408.11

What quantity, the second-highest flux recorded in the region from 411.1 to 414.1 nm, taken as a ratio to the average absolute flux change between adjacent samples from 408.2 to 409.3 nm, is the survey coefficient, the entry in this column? 15.8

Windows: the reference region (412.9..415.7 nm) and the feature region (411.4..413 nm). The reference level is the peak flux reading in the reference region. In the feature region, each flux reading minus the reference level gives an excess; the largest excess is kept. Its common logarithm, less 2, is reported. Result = -2.40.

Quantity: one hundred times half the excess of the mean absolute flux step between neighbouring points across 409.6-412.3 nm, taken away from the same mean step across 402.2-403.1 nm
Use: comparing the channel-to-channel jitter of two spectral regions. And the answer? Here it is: 36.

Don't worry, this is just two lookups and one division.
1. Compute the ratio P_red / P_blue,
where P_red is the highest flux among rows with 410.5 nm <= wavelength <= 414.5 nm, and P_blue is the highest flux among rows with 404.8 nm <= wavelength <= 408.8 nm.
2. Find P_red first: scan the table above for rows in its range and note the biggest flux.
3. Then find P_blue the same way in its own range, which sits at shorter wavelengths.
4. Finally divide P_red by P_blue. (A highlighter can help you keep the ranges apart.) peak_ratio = 0.966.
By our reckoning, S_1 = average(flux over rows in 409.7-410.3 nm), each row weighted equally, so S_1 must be 10.1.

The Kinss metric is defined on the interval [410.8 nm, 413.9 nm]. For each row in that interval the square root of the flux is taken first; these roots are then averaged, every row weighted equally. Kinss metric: 3.50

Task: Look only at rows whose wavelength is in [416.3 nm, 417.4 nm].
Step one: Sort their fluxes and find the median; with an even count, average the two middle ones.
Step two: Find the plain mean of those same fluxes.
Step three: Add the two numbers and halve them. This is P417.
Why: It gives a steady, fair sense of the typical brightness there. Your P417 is 11.8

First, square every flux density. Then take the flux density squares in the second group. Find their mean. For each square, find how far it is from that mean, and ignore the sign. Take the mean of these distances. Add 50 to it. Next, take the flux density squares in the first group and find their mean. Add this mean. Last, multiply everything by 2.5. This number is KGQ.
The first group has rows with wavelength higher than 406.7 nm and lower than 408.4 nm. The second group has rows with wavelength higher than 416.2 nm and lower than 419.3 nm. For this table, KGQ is 536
